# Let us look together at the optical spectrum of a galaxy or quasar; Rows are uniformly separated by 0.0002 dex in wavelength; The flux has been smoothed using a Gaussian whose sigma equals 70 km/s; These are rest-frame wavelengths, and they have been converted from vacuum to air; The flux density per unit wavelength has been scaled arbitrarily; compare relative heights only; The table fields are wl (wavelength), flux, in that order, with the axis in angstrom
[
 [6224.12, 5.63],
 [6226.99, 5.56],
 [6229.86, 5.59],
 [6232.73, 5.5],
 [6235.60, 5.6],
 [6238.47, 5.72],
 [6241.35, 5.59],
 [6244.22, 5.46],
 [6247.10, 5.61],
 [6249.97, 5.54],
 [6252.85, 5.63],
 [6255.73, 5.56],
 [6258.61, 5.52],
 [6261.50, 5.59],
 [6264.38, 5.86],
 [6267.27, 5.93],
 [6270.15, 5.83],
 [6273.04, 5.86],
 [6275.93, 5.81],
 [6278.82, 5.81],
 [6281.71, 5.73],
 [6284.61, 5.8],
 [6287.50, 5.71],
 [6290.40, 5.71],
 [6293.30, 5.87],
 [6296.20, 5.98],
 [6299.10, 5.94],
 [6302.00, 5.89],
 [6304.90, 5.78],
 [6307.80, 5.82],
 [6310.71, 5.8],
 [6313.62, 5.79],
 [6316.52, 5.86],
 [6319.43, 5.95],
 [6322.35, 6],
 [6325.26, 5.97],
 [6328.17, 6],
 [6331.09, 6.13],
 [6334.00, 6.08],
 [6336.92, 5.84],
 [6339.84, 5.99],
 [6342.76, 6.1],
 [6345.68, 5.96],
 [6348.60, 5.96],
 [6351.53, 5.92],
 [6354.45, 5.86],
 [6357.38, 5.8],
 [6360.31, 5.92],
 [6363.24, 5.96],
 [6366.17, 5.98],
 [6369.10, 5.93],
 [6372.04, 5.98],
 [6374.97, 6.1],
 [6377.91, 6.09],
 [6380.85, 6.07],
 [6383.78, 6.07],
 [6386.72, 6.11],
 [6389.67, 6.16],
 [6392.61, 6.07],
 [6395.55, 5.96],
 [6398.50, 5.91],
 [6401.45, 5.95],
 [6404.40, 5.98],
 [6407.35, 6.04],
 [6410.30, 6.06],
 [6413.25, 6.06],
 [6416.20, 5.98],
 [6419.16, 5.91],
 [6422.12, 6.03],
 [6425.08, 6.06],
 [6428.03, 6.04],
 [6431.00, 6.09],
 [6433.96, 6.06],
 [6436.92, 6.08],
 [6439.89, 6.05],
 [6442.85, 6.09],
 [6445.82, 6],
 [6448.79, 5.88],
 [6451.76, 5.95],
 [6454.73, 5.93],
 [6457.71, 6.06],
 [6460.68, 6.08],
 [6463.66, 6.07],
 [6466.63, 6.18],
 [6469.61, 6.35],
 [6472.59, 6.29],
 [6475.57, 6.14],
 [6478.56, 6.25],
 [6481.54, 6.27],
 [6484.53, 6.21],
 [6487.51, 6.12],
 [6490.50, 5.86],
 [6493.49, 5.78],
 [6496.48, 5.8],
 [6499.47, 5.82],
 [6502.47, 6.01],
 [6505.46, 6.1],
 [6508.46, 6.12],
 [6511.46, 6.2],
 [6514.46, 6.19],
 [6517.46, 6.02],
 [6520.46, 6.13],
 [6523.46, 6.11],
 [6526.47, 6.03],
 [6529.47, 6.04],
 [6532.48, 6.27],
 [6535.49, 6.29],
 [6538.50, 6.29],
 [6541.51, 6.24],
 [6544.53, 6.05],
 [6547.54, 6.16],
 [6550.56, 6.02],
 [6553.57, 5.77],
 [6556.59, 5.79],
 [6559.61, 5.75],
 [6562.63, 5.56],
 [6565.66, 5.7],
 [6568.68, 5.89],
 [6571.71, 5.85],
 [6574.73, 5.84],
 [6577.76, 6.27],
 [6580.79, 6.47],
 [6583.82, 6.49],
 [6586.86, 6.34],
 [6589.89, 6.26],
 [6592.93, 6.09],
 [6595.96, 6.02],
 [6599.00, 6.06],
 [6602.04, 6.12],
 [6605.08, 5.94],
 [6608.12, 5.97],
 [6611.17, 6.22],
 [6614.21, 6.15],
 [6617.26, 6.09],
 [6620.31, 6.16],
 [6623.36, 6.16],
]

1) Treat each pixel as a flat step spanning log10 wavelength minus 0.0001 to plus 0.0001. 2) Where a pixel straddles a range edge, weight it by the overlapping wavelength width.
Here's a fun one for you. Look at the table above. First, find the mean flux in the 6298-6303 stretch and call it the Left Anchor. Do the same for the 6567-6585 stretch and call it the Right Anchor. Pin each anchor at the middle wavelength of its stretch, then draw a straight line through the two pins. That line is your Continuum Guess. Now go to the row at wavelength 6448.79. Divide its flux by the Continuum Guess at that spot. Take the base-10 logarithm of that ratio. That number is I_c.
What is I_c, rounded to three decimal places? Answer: -0.011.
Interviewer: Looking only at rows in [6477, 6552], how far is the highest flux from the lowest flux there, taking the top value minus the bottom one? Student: 0.51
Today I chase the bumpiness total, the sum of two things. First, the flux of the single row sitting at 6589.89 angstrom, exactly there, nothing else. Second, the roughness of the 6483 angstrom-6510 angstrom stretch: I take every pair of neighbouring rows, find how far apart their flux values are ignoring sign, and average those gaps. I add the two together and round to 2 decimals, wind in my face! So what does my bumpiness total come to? 6.36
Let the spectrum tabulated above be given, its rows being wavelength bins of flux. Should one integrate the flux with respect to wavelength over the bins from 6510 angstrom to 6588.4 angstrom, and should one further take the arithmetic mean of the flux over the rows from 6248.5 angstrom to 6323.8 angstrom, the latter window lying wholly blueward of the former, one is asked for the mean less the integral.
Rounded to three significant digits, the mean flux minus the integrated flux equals -470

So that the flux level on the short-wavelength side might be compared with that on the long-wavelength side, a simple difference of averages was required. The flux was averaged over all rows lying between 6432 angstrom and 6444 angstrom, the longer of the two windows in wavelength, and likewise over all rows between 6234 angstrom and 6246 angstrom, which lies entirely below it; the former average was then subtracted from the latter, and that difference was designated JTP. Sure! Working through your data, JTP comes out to -0.48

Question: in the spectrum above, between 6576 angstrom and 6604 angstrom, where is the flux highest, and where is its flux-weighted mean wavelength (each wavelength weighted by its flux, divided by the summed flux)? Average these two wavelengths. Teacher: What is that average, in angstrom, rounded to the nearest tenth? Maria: 6586.8 angstrom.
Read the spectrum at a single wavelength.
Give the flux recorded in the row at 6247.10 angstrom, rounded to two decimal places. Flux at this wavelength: 5.61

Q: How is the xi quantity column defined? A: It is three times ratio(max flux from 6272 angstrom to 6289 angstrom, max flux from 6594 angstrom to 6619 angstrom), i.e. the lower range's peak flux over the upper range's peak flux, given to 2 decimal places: 2.83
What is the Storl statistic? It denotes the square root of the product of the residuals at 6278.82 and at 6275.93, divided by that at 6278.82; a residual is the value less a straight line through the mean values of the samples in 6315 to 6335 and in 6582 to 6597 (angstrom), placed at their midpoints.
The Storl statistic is -1.0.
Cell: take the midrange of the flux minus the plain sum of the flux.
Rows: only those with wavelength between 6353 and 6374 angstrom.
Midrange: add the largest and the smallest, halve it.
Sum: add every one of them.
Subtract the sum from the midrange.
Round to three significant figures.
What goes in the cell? -35.5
